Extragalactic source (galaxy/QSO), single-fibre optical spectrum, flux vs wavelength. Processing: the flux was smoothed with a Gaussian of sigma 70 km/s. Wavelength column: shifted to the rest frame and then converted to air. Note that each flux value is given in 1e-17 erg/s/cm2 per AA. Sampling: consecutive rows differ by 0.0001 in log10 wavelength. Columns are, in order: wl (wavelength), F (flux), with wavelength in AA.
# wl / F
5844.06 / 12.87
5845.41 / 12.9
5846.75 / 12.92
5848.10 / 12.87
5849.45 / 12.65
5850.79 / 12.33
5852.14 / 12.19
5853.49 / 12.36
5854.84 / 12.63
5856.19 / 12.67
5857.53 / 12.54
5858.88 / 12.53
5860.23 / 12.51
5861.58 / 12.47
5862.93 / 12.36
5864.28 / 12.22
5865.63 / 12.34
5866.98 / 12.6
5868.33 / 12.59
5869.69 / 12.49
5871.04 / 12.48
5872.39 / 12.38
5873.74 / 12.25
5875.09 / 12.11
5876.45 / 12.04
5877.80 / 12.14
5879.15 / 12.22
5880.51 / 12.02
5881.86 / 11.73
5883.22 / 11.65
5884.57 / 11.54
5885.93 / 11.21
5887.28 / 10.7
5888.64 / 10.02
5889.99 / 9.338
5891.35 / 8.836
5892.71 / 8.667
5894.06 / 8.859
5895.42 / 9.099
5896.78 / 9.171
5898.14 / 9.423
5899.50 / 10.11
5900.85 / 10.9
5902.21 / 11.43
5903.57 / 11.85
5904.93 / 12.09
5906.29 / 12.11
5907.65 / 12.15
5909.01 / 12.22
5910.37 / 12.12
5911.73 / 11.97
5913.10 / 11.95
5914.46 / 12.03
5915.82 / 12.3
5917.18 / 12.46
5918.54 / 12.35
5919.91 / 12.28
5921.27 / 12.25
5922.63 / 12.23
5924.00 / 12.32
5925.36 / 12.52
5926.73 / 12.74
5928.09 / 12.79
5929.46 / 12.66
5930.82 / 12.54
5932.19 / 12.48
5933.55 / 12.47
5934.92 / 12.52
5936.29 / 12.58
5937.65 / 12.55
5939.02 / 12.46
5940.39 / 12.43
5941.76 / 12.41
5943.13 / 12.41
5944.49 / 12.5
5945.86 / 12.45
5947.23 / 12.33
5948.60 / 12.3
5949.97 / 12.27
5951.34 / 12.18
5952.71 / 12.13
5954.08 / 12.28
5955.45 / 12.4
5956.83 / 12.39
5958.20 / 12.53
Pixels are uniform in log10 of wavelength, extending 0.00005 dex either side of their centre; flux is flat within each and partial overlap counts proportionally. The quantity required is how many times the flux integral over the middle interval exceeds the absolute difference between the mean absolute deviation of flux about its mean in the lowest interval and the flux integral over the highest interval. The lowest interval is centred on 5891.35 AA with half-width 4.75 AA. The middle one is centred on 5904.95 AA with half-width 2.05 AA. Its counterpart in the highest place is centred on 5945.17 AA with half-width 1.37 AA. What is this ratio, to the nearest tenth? 1.5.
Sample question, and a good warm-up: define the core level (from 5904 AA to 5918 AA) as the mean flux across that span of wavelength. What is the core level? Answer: 12.1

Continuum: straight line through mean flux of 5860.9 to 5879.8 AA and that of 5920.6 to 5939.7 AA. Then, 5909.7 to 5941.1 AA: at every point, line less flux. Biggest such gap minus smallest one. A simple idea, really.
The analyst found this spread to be 0.80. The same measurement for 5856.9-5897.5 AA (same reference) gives 4.01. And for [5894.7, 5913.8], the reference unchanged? 3.08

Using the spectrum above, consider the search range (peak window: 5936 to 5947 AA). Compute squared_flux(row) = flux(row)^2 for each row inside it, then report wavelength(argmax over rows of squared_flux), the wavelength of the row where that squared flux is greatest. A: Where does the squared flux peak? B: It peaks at 5936.29 AA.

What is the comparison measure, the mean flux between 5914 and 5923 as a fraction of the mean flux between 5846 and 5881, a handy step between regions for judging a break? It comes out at 0.99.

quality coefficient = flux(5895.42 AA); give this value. 9.099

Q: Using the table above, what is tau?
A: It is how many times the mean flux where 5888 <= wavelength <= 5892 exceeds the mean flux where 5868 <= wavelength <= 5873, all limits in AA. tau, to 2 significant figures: 0.75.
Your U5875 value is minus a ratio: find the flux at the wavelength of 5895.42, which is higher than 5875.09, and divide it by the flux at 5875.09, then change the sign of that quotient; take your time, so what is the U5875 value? -0.75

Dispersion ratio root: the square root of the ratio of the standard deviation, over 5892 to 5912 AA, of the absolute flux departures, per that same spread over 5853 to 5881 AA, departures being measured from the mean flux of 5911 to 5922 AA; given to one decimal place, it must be 3.2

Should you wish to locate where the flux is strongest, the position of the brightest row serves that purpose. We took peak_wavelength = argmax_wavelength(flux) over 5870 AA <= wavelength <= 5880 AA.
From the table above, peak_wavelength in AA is 5871.04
